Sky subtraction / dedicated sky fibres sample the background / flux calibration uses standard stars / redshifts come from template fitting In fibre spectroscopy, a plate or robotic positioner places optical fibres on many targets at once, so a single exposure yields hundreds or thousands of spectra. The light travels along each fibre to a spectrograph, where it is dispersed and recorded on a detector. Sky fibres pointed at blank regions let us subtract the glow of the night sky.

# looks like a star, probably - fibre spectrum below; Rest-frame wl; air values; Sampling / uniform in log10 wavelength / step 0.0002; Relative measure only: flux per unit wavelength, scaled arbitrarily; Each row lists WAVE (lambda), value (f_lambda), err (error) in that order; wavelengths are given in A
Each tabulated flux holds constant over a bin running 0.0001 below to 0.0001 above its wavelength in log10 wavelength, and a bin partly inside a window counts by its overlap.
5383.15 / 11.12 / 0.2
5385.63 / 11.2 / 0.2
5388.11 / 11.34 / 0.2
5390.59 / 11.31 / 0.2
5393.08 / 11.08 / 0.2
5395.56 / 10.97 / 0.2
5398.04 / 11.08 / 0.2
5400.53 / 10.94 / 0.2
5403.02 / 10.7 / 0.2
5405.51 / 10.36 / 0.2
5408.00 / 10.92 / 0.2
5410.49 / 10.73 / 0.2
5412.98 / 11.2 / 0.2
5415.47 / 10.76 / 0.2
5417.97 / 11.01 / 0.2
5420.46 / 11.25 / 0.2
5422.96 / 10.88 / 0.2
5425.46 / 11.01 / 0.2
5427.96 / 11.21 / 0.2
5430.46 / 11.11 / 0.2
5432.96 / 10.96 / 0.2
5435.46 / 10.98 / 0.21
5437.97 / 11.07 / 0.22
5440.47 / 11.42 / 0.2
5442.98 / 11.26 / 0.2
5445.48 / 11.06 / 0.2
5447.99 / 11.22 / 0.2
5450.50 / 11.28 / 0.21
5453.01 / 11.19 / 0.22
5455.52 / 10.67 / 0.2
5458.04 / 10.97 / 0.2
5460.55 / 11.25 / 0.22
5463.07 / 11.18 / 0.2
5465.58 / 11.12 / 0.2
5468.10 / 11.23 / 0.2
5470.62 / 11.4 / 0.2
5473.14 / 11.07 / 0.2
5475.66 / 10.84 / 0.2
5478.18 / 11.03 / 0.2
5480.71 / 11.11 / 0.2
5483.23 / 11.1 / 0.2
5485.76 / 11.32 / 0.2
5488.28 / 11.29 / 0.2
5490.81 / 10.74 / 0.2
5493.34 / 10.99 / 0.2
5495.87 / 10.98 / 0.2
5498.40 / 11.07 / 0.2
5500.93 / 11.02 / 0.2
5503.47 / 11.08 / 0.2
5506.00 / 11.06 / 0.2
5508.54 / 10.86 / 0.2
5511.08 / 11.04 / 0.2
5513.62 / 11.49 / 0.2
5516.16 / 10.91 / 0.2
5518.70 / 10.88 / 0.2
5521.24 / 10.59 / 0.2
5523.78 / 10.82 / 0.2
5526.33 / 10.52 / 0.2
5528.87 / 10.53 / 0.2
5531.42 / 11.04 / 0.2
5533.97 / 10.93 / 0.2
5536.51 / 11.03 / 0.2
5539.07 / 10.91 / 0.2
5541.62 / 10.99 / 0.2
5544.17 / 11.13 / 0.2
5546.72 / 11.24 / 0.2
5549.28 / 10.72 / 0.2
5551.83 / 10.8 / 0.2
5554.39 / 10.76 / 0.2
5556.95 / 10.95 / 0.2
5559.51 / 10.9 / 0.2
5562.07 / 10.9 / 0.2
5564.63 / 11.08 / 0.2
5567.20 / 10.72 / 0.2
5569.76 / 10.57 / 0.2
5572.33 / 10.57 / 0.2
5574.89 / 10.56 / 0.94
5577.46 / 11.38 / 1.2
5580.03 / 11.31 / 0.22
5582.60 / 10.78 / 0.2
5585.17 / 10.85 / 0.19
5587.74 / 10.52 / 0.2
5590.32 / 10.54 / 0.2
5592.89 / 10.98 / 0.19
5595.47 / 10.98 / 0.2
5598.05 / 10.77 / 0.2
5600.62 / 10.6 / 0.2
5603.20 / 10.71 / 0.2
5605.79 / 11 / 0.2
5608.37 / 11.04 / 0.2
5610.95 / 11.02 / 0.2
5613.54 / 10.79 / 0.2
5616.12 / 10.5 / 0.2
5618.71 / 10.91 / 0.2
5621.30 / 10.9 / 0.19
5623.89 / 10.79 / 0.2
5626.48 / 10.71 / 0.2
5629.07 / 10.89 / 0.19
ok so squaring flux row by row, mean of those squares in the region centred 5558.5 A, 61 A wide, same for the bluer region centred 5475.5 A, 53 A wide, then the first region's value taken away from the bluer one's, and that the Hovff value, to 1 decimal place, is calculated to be 4.5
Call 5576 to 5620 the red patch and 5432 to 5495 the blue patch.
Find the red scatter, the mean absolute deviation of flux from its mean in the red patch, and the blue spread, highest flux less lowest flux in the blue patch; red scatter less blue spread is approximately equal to -0.55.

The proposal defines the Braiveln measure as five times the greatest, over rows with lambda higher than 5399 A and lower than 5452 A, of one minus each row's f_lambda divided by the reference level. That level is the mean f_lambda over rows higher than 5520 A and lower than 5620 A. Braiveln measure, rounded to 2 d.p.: 0.22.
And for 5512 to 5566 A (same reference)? 0.15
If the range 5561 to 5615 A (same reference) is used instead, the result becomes 0.15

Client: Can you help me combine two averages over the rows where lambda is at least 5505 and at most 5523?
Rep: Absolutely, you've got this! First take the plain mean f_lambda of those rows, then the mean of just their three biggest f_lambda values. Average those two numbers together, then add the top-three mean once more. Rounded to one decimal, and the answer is 22.3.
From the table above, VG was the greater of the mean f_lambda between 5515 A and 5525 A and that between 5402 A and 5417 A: 10.8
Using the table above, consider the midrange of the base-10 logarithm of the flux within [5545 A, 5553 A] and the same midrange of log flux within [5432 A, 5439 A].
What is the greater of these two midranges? 1.04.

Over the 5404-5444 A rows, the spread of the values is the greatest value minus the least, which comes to 1.06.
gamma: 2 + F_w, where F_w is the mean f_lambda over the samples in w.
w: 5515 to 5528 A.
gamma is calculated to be 12.7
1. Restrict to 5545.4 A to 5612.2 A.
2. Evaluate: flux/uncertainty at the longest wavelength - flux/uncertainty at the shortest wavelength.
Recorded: -1.1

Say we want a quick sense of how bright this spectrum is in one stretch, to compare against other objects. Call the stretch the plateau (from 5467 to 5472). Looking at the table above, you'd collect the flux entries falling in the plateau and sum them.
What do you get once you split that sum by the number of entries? 11.3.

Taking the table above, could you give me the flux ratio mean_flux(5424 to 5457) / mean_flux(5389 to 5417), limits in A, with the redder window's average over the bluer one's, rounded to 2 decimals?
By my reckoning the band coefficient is 1.02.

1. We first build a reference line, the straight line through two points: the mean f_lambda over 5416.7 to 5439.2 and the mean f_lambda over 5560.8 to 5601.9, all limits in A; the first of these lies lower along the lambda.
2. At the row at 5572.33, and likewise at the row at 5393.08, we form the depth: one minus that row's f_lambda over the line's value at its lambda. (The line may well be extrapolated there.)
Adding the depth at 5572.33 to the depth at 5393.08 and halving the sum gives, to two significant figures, 0.013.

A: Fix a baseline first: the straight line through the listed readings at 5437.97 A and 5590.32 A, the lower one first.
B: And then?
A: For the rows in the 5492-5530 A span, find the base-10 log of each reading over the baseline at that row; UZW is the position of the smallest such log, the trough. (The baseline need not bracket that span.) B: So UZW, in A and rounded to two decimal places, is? 5526.33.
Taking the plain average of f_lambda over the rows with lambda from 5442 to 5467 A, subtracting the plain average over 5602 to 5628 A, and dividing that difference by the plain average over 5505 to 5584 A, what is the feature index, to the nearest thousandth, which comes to 0.026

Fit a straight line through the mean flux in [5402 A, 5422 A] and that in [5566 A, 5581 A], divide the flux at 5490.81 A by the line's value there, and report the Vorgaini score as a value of 0.99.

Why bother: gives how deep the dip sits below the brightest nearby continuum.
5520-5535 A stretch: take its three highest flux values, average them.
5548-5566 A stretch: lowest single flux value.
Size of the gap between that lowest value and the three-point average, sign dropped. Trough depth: 0.21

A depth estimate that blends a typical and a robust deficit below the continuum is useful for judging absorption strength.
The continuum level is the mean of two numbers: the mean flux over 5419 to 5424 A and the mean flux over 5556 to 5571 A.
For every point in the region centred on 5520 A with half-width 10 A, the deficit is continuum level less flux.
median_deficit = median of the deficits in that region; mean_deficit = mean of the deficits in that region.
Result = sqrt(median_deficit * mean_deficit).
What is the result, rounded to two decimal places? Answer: 0.11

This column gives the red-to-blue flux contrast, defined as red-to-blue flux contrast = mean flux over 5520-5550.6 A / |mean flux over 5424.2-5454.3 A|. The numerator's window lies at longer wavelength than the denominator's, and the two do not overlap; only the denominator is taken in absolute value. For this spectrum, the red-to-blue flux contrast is 0.975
